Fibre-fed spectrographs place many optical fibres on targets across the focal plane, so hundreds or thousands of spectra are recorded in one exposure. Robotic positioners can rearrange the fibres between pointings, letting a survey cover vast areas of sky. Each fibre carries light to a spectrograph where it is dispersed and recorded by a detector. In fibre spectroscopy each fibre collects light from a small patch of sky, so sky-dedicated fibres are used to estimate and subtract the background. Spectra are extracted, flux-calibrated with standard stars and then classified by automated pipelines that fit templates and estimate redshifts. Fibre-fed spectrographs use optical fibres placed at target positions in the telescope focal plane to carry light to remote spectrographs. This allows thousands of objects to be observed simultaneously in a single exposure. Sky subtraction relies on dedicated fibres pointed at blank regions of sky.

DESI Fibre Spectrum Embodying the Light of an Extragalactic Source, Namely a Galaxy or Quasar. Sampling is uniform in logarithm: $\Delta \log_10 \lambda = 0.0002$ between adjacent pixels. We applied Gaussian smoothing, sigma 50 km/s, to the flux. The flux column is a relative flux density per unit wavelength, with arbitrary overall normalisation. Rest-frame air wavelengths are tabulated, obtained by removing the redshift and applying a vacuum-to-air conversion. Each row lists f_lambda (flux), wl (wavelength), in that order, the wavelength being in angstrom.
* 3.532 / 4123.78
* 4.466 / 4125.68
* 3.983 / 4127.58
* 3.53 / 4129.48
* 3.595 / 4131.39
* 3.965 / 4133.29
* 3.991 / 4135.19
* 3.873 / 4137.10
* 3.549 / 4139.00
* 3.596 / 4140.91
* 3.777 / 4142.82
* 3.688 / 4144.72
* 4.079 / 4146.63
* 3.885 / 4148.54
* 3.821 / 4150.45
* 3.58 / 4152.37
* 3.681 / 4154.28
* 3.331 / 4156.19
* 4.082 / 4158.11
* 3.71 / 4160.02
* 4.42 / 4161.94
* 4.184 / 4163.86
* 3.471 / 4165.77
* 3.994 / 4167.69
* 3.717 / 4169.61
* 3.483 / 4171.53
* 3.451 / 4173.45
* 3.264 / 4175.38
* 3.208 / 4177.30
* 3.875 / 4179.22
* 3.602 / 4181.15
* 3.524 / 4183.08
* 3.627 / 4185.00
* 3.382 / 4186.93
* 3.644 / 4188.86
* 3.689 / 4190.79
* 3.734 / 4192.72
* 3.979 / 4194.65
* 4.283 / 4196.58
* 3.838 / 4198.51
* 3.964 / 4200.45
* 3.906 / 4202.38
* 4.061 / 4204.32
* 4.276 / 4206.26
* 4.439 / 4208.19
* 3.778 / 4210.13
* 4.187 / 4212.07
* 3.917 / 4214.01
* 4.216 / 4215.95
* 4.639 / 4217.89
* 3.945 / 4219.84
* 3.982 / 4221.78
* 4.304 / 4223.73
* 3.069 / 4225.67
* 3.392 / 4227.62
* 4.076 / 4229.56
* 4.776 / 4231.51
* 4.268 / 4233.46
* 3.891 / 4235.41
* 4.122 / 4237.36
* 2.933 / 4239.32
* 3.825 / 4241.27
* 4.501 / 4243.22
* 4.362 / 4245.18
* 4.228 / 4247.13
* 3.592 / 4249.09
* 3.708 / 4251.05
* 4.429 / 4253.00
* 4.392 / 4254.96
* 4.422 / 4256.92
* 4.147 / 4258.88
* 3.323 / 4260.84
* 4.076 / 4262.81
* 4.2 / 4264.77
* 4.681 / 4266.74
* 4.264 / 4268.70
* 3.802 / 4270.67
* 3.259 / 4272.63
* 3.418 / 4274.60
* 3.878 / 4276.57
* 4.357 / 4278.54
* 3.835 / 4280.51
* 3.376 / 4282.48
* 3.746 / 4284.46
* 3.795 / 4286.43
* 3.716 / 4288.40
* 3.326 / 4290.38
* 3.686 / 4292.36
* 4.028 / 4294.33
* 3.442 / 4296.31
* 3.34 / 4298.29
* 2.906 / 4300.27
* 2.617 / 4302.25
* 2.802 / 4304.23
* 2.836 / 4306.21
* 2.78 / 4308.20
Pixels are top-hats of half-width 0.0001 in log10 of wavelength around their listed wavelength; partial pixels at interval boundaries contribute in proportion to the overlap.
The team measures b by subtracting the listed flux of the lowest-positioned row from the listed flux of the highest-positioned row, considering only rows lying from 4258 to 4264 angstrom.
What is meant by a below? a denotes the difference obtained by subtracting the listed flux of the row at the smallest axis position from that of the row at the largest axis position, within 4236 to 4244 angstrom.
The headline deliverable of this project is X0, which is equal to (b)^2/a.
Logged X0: 0.01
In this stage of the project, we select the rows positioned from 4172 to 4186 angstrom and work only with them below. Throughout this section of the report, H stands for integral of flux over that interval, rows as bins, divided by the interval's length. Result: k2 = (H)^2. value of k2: 12.3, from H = 3.5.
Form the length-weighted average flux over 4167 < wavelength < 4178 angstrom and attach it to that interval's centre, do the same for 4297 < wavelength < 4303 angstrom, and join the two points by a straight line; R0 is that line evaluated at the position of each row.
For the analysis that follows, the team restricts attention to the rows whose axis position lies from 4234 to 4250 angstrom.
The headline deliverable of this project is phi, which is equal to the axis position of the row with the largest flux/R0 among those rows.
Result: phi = 4243.22 angstrom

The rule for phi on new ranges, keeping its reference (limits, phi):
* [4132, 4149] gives 4146.63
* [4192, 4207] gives 4206.26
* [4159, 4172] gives 4161.94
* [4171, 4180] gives 4179.22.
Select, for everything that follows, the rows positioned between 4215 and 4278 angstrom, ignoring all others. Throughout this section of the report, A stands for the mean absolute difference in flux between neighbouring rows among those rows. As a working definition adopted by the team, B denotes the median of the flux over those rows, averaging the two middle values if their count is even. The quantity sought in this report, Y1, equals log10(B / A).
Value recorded 0.94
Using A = 0.47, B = 4.1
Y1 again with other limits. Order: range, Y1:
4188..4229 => 1.09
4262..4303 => 1.02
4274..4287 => 0.99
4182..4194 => 1.41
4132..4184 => 1.12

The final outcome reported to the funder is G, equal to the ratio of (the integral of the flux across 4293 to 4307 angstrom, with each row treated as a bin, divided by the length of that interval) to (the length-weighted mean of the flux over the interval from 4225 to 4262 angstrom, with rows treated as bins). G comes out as 0.79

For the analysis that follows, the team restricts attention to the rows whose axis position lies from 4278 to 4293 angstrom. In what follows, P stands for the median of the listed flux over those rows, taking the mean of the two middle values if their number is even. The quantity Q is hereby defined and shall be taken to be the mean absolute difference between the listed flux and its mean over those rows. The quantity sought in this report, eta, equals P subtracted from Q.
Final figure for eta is -3.53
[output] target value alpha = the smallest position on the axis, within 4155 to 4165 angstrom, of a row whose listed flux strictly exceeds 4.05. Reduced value 4158.11 angstrom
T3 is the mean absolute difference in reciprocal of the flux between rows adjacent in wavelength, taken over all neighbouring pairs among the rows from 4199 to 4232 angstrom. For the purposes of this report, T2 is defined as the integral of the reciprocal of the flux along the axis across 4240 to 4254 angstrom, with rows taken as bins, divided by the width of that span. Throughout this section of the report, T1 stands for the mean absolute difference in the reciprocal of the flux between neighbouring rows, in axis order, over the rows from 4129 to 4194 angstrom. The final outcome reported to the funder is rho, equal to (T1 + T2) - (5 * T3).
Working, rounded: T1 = 0.018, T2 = 0.248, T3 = 0.0266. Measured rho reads 0.134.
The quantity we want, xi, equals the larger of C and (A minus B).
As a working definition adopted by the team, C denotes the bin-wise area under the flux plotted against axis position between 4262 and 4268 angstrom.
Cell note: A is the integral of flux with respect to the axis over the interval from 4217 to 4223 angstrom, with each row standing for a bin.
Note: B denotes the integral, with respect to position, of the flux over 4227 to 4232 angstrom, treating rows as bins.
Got 26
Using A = 25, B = 20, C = 26.0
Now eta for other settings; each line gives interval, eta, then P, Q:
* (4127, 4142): -3.54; 3.73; 0.193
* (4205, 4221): -3.98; 4.20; 0.221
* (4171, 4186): -3.35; 3.50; 0.153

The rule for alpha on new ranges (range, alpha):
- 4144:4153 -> 4146.63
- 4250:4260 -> 4253.00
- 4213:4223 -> 4215.95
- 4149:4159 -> 4158.11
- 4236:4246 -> 4237.36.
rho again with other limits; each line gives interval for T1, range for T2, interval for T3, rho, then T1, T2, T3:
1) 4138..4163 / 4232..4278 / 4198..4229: 0.158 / 0.020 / 0.253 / 0.0232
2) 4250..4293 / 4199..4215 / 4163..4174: 0.147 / 0.026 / 0.247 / 0.0252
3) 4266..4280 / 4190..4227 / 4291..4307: 0.147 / 0.028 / 0.251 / 0.0266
